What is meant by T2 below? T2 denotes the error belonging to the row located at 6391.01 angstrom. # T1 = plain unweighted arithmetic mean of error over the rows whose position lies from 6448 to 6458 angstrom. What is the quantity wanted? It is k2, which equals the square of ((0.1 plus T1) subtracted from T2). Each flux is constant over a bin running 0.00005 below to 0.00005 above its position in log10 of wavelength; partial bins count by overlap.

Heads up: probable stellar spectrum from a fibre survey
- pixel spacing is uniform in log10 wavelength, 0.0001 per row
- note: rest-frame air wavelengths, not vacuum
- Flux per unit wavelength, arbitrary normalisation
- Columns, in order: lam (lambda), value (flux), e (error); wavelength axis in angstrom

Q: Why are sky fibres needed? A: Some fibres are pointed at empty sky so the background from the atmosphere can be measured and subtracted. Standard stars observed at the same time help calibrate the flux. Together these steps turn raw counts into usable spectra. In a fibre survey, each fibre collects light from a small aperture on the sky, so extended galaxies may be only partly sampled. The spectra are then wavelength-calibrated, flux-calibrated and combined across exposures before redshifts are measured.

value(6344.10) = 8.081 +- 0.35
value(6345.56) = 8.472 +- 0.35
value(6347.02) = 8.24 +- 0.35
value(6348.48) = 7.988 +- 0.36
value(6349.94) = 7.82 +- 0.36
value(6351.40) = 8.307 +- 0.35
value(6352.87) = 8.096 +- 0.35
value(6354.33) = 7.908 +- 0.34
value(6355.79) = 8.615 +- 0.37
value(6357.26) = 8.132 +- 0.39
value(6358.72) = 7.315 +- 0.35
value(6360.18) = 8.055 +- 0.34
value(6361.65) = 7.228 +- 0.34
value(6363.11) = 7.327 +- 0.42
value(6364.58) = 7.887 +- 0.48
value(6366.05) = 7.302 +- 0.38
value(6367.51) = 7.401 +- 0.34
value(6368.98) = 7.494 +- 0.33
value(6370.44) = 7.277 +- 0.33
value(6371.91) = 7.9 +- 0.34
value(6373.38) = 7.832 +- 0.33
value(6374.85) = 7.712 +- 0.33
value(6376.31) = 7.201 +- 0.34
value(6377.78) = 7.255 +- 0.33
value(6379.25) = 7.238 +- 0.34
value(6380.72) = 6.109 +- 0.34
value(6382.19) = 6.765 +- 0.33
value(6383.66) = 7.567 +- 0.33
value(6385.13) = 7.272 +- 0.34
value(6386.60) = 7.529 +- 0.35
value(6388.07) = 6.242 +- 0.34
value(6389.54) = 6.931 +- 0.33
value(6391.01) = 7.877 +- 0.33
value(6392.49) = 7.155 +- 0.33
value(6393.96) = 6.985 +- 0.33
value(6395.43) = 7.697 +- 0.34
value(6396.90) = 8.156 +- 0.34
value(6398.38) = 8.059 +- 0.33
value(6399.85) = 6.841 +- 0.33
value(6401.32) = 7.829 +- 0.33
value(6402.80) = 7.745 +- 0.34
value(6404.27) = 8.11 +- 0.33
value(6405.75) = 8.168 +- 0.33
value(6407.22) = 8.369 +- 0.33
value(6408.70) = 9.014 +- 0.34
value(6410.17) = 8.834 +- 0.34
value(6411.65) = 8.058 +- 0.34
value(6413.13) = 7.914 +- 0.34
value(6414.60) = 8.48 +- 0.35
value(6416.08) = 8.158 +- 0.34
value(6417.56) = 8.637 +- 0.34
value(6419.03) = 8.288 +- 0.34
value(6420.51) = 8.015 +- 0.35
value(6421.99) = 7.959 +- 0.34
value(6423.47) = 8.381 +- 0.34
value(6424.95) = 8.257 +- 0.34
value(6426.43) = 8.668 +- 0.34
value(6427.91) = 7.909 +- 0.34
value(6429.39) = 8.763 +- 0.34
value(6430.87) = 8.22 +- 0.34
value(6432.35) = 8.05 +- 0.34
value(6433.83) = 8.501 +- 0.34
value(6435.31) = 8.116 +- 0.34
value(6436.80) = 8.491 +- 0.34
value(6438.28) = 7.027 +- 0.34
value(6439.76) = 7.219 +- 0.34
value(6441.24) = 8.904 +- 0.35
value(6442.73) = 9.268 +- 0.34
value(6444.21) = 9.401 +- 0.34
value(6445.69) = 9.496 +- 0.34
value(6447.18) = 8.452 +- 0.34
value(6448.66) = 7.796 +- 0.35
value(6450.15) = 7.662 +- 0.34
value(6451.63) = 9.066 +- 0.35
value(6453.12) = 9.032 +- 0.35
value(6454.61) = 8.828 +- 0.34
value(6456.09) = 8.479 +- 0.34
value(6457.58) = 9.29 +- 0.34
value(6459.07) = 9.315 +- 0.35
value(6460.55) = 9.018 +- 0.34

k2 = 0.013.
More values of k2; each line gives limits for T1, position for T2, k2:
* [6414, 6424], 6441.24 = 0.009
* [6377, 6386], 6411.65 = 0.009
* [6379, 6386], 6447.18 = 0.009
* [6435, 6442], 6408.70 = 0.010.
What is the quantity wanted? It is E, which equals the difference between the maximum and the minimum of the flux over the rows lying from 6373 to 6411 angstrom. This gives 2.9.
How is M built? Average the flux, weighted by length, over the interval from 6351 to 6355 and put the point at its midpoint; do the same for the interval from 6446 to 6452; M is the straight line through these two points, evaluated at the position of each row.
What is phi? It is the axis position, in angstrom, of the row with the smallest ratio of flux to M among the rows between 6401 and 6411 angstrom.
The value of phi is 6402.80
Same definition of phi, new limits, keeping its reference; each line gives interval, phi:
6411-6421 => 6413.13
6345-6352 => 6349.94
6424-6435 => 6427.91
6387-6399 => 6388.07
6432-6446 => 6438.28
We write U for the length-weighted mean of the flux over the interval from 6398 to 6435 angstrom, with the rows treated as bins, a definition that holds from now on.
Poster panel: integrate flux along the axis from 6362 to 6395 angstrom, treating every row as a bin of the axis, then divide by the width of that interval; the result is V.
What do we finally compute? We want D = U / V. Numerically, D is 1.13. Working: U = 8.2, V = 7.3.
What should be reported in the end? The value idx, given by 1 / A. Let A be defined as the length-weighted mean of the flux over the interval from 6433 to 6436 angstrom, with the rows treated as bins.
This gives 0.120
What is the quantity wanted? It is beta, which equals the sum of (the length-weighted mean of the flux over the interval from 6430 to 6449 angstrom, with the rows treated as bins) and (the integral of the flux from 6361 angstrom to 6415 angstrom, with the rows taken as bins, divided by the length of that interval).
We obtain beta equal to 16.0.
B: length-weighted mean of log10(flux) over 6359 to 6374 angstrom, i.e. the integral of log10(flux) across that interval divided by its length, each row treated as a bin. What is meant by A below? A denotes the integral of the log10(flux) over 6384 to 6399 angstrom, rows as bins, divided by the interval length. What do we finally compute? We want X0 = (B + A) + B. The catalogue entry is 2.62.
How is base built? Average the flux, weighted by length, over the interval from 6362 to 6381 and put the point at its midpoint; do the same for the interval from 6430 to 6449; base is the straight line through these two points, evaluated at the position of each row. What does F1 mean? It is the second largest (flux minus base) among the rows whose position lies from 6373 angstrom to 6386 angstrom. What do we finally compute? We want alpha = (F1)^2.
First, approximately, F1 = 0.26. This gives 0.07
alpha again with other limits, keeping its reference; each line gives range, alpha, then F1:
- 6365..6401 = 0.16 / 0.40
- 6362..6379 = 0.24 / 0.49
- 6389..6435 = 0.75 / 0.86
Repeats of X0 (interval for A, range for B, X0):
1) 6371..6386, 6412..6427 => 2.70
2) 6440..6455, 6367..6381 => 2.67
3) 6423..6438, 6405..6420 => 2.76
